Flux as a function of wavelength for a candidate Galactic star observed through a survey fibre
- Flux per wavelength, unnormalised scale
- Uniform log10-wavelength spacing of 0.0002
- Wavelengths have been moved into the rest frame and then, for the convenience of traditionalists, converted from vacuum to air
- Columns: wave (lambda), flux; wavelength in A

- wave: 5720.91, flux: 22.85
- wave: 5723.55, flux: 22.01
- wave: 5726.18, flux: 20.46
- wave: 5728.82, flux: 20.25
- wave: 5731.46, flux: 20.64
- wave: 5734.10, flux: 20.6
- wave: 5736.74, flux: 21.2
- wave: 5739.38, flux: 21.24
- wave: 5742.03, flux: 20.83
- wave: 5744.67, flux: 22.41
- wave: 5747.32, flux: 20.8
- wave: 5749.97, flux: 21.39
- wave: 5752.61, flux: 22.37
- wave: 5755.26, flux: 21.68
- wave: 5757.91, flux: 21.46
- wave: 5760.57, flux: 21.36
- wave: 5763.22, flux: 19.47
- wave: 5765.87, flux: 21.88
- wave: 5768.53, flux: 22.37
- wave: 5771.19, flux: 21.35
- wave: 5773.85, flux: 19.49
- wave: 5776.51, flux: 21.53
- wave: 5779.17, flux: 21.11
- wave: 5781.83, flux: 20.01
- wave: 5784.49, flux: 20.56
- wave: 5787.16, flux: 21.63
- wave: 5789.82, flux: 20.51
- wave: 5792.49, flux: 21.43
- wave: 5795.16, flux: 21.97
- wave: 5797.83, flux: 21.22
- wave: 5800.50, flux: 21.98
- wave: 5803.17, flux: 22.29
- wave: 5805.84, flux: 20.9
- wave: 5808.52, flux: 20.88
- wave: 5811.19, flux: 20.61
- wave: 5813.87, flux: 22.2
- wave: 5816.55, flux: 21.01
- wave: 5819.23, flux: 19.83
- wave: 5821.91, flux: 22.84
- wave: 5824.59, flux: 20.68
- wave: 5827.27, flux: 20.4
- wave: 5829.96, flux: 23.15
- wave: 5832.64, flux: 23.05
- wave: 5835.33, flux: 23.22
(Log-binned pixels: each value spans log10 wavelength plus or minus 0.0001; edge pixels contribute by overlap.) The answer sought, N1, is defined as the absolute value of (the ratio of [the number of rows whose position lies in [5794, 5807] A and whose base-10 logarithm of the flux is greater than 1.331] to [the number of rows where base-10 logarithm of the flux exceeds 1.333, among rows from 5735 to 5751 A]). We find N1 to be 3.0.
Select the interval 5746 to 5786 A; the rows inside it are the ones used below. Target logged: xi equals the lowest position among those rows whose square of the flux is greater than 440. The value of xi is 5749.97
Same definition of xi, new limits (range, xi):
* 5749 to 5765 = 5749.97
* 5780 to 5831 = 5787.16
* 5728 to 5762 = 5736.74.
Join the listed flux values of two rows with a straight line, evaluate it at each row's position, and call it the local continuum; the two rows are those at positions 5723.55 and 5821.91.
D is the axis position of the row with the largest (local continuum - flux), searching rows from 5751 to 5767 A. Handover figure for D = 5763.22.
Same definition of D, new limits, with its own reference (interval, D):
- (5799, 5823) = 5819.23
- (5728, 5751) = 5728.82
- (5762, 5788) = 5773.85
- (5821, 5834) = 5827.27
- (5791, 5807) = 5805.84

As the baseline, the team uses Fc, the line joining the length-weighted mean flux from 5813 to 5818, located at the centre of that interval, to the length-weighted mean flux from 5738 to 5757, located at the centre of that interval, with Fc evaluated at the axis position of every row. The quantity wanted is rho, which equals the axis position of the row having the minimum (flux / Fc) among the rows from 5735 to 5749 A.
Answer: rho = 5747.32 A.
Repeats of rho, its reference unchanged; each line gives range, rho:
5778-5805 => 5781.83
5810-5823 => 5819.23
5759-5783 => 5763.22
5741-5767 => 5763.22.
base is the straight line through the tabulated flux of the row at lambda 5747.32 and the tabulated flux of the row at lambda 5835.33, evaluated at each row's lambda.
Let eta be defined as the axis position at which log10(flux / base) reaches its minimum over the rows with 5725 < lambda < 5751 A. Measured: 5728.82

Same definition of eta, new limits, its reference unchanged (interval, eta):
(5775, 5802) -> 5781.83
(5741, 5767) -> 5763.22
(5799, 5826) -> 5819.23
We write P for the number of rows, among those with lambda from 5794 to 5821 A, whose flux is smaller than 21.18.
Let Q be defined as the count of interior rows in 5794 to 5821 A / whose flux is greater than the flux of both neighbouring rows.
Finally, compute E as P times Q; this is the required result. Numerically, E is 10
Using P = 5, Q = 2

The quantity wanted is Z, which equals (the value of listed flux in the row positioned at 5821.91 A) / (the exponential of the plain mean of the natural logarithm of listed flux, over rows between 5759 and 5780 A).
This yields 1.09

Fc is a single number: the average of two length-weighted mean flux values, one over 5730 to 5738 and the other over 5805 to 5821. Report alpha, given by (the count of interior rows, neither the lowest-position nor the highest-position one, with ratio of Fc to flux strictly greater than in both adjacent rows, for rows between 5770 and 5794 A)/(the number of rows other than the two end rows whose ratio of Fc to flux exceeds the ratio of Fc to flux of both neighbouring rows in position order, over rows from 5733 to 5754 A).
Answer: 1.50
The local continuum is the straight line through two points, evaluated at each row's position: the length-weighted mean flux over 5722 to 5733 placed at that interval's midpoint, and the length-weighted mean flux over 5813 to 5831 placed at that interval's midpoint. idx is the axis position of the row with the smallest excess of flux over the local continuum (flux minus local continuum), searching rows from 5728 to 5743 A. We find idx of 5728.82 A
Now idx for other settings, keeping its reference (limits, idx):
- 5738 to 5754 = 5747.32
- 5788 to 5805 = 5789.82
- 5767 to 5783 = 5773.85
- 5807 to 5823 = 5819.23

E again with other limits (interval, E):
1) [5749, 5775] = 4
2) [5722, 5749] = 18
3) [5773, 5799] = 15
